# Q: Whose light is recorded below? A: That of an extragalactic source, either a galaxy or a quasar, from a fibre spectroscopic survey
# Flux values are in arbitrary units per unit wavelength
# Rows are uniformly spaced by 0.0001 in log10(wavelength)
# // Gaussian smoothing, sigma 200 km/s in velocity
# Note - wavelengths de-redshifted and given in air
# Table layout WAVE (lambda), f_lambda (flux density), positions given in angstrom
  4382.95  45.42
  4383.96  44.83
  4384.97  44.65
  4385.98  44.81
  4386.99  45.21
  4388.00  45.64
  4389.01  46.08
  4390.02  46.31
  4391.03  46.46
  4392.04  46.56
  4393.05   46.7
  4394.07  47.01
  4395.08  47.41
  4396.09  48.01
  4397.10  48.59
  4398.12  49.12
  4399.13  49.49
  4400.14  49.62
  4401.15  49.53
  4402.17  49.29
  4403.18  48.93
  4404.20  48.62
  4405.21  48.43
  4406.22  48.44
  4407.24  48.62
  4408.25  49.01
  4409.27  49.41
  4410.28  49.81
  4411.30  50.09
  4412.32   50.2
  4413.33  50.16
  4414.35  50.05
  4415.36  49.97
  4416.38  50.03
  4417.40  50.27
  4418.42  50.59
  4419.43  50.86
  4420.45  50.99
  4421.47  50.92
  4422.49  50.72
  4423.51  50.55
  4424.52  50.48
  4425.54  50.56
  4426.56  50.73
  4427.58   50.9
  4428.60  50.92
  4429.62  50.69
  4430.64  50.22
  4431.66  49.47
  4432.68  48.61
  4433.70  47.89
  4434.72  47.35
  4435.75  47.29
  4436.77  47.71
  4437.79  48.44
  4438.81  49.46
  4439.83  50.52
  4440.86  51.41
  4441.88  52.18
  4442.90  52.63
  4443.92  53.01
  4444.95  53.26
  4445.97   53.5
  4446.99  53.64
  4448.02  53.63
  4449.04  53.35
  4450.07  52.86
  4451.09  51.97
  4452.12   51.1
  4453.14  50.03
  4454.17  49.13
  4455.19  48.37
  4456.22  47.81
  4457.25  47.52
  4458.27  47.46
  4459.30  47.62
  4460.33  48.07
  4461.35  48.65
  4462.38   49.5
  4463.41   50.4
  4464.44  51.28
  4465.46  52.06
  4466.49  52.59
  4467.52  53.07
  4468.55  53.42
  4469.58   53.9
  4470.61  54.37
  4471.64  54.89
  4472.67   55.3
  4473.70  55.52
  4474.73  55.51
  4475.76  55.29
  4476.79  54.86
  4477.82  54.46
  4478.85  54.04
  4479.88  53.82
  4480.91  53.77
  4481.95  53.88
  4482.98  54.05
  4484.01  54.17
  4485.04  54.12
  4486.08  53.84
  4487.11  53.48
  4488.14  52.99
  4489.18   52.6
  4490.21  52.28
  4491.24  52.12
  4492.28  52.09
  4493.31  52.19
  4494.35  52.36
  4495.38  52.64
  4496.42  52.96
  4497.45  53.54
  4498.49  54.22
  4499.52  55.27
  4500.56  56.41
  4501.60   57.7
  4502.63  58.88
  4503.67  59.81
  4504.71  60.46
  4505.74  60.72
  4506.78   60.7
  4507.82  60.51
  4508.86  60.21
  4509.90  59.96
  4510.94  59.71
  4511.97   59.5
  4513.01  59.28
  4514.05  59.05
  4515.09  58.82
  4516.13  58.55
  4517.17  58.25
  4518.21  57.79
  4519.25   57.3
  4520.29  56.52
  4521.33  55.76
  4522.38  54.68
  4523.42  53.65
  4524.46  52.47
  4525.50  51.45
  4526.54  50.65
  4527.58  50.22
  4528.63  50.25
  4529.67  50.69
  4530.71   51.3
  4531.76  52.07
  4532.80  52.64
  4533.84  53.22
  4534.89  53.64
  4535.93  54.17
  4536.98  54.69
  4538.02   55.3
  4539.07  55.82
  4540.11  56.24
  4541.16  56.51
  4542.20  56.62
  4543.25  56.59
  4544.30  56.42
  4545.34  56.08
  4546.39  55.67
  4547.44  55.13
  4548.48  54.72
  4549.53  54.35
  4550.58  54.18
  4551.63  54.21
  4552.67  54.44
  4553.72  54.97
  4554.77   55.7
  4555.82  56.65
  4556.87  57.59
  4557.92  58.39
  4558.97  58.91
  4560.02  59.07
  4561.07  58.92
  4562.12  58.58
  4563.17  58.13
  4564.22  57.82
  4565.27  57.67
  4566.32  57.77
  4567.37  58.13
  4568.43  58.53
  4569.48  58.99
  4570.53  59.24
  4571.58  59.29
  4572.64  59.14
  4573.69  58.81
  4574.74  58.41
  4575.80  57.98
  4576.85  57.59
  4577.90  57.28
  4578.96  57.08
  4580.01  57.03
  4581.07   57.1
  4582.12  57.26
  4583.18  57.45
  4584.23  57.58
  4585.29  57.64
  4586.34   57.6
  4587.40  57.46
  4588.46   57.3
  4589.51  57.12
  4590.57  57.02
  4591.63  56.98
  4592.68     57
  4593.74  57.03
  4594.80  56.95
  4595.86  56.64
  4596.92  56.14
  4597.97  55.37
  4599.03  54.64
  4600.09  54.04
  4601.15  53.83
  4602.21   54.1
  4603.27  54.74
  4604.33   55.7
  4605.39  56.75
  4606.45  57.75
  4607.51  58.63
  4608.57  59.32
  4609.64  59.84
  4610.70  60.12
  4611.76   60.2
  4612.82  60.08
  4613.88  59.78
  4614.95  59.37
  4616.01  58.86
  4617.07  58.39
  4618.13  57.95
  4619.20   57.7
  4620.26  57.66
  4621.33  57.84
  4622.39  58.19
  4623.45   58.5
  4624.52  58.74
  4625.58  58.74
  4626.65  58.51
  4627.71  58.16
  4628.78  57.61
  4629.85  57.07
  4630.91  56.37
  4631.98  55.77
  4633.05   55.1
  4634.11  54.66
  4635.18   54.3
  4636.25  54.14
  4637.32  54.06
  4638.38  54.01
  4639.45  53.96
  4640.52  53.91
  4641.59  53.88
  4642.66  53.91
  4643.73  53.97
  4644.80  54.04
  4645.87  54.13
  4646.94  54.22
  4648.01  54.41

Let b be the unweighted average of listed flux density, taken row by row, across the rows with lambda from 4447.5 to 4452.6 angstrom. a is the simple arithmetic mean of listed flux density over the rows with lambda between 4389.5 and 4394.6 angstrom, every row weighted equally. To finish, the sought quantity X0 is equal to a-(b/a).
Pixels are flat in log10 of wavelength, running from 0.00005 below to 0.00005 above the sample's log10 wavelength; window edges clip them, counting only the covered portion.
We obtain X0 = 45.5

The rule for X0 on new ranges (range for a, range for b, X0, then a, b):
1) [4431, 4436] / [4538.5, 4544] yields 47.0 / 48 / 56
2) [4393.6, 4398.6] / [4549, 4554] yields 46.9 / 48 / 54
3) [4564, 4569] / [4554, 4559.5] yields 57.0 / 58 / 57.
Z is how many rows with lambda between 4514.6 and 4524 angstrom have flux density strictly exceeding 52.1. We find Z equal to 9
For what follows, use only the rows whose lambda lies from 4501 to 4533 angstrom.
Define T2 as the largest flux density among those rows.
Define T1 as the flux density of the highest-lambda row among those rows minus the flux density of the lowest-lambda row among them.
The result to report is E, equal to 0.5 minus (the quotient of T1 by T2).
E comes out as 0.58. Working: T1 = -5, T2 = 60.72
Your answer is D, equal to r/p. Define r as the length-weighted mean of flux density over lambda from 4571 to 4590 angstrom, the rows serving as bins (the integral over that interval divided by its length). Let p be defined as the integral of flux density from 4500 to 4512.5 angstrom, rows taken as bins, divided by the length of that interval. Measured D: 0.97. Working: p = 60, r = 58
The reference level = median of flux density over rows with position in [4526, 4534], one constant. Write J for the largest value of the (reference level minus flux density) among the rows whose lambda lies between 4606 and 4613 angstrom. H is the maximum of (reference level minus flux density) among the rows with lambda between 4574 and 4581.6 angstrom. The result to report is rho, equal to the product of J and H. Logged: 41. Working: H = -6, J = -7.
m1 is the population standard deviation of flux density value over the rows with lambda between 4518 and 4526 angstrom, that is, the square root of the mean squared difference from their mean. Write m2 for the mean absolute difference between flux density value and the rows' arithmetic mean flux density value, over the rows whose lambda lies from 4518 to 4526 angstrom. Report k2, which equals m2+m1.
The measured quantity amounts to 4.0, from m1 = 2.1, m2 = 1.9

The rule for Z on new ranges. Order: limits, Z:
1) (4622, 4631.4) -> 9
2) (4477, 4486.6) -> 9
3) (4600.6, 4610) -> 9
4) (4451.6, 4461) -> 0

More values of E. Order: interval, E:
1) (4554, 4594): 0.48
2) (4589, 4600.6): 0.55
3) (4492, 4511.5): 0.37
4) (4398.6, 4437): 0.53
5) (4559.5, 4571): 0.50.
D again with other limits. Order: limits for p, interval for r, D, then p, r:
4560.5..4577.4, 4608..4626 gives 1.01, 58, 59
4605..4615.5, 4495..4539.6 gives 0.94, 59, 56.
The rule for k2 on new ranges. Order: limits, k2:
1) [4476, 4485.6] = 0.6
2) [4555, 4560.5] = 1.7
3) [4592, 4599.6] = 1.6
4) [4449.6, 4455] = 2.5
